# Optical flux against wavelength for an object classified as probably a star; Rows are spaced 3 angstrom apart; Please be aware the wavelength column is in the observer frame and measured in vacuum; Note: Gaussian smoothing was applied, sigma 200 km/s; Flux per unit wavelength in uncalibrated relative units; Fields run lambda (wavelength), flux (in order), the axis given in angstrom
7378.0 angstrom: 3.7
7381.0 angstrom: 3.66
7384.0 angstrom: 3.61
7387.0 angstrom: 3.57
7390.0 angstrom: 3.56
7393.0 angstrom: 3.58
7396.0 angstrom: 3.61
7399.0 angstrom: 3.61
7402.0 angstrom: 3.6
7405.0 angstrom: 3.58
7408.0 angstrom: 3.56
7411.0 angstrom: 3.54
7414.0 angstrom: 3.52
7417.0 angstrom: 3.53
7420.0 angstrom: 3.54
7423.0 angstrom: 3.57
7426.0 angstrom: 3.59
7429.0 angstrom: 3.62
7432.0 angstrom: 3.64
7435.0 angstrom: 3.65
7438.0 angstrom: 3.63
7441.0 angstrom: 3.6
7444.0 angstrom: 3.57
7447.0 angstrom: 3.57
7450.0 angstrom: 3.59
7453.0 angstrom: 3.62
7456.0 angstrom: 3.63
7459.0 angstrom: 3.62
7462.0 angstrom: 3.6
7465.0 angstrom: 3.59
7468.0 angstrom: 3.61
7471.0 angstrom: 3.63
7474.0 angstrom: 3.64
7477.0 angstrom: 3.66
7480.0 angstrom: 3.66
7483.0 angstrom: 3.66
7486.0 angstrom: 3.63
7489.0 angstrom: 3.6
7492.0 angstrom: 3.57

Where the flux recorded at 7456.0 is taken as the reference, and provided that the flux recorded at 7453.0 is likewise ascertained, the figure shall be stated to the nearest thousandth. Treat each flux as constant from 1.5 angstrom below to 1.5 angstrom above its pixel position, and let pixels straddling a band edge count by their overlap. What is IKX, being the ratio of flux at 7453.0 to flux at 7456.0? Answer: 0.997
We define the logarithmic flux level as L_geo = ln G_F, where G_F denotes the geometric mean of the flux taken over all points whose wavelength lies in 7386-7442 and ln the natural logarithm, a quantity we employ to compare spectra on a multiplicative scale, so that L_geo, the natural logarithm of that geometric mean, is 1.28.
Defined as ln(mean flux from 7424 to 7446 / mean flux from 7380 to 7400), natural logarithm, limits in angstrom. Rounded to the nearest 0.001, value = 0.004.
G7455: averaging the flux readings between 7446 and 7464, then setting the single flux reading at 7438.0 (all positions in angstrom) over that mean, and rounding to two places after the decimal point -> 1.01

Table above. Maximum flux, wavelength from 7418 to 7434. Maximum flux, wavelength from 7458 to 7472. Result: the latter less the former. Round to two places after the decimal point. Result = -0.01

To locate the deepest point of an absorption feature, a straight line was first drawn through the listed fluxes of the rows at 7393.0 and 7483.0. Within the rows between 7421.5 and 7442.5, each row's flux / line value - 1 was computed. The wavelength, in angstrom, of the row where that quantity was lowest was 7423.0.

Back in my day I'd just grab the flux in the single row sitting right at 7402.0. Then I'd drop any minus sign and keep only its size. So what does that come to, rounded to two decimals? 3.60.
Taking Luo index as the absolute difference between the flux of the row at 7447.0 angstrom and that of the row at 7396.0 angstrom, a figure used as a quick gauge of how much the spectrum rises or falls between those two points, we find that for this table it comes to 0.040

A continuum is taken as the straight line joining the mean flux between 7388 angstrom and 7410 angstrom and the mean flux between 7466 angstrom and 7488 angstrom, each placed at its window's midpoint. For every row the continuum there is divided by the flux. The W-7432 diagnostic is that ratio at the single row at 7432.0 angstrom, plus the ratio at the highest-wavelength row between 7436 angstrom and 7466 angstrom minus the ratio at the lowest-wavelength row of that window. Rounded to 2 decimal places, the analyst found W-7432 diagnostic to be 1.01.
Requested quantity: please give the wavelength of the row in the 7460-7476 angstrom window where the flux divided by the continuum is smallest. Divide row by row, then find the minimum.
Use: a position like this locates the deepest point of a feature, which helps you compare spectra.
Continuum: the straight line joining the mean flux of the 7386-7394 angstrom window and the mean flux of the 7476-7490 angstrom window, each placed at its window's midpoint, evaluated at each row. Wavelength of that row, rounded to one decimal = 7465.0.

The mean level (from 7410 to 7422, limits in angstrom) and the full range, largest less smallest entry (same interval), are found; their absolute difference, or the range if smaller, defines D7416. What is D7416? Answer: 0.020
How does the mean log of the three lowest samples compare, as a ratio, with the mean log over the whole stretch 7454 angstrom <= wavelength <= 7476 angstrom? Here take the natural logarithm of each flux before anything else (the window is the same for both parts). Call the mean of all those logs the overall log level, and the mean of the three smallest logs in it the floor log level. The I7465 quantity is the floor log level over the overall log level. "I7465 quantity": 0.996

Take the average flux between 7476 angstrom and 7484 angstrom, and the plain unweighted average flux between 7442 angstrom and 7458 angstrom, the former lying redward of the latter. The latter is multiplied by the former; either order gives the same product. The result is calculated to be 13.2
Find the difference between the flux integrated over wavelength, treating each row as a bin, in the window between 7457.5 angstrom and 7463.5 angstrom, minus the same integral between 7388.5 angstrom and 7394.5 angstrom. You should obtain 0.2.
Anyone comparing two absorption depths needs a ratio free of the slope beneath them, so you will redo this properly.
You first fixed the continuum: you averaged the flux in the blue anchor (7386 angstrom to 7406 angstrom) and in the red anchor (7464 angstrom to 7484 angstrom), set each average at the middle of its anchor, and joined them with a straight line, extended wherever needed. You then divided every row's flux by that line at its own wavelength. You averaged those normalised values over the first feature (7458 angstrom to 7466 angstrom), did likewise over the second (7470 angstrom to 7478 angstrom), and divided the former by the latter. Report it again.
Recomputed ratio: 0.99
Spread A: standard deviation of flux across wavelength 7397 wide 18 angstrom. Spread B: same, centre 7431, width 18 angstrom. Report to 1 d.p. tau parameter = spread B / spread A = 1.5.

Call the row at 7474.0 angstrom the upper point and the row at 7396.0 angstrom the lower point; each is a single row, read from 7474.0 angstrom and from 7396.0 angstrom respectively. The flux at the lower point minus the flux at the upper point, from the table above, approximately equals -0.030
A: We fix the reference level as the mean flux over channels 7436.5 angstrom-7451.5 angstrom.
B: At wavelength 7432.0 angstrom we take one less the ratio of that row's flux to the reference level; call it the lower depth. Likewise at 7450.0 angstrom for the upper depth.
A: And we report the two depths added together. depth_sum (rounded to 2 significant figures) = -0.013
